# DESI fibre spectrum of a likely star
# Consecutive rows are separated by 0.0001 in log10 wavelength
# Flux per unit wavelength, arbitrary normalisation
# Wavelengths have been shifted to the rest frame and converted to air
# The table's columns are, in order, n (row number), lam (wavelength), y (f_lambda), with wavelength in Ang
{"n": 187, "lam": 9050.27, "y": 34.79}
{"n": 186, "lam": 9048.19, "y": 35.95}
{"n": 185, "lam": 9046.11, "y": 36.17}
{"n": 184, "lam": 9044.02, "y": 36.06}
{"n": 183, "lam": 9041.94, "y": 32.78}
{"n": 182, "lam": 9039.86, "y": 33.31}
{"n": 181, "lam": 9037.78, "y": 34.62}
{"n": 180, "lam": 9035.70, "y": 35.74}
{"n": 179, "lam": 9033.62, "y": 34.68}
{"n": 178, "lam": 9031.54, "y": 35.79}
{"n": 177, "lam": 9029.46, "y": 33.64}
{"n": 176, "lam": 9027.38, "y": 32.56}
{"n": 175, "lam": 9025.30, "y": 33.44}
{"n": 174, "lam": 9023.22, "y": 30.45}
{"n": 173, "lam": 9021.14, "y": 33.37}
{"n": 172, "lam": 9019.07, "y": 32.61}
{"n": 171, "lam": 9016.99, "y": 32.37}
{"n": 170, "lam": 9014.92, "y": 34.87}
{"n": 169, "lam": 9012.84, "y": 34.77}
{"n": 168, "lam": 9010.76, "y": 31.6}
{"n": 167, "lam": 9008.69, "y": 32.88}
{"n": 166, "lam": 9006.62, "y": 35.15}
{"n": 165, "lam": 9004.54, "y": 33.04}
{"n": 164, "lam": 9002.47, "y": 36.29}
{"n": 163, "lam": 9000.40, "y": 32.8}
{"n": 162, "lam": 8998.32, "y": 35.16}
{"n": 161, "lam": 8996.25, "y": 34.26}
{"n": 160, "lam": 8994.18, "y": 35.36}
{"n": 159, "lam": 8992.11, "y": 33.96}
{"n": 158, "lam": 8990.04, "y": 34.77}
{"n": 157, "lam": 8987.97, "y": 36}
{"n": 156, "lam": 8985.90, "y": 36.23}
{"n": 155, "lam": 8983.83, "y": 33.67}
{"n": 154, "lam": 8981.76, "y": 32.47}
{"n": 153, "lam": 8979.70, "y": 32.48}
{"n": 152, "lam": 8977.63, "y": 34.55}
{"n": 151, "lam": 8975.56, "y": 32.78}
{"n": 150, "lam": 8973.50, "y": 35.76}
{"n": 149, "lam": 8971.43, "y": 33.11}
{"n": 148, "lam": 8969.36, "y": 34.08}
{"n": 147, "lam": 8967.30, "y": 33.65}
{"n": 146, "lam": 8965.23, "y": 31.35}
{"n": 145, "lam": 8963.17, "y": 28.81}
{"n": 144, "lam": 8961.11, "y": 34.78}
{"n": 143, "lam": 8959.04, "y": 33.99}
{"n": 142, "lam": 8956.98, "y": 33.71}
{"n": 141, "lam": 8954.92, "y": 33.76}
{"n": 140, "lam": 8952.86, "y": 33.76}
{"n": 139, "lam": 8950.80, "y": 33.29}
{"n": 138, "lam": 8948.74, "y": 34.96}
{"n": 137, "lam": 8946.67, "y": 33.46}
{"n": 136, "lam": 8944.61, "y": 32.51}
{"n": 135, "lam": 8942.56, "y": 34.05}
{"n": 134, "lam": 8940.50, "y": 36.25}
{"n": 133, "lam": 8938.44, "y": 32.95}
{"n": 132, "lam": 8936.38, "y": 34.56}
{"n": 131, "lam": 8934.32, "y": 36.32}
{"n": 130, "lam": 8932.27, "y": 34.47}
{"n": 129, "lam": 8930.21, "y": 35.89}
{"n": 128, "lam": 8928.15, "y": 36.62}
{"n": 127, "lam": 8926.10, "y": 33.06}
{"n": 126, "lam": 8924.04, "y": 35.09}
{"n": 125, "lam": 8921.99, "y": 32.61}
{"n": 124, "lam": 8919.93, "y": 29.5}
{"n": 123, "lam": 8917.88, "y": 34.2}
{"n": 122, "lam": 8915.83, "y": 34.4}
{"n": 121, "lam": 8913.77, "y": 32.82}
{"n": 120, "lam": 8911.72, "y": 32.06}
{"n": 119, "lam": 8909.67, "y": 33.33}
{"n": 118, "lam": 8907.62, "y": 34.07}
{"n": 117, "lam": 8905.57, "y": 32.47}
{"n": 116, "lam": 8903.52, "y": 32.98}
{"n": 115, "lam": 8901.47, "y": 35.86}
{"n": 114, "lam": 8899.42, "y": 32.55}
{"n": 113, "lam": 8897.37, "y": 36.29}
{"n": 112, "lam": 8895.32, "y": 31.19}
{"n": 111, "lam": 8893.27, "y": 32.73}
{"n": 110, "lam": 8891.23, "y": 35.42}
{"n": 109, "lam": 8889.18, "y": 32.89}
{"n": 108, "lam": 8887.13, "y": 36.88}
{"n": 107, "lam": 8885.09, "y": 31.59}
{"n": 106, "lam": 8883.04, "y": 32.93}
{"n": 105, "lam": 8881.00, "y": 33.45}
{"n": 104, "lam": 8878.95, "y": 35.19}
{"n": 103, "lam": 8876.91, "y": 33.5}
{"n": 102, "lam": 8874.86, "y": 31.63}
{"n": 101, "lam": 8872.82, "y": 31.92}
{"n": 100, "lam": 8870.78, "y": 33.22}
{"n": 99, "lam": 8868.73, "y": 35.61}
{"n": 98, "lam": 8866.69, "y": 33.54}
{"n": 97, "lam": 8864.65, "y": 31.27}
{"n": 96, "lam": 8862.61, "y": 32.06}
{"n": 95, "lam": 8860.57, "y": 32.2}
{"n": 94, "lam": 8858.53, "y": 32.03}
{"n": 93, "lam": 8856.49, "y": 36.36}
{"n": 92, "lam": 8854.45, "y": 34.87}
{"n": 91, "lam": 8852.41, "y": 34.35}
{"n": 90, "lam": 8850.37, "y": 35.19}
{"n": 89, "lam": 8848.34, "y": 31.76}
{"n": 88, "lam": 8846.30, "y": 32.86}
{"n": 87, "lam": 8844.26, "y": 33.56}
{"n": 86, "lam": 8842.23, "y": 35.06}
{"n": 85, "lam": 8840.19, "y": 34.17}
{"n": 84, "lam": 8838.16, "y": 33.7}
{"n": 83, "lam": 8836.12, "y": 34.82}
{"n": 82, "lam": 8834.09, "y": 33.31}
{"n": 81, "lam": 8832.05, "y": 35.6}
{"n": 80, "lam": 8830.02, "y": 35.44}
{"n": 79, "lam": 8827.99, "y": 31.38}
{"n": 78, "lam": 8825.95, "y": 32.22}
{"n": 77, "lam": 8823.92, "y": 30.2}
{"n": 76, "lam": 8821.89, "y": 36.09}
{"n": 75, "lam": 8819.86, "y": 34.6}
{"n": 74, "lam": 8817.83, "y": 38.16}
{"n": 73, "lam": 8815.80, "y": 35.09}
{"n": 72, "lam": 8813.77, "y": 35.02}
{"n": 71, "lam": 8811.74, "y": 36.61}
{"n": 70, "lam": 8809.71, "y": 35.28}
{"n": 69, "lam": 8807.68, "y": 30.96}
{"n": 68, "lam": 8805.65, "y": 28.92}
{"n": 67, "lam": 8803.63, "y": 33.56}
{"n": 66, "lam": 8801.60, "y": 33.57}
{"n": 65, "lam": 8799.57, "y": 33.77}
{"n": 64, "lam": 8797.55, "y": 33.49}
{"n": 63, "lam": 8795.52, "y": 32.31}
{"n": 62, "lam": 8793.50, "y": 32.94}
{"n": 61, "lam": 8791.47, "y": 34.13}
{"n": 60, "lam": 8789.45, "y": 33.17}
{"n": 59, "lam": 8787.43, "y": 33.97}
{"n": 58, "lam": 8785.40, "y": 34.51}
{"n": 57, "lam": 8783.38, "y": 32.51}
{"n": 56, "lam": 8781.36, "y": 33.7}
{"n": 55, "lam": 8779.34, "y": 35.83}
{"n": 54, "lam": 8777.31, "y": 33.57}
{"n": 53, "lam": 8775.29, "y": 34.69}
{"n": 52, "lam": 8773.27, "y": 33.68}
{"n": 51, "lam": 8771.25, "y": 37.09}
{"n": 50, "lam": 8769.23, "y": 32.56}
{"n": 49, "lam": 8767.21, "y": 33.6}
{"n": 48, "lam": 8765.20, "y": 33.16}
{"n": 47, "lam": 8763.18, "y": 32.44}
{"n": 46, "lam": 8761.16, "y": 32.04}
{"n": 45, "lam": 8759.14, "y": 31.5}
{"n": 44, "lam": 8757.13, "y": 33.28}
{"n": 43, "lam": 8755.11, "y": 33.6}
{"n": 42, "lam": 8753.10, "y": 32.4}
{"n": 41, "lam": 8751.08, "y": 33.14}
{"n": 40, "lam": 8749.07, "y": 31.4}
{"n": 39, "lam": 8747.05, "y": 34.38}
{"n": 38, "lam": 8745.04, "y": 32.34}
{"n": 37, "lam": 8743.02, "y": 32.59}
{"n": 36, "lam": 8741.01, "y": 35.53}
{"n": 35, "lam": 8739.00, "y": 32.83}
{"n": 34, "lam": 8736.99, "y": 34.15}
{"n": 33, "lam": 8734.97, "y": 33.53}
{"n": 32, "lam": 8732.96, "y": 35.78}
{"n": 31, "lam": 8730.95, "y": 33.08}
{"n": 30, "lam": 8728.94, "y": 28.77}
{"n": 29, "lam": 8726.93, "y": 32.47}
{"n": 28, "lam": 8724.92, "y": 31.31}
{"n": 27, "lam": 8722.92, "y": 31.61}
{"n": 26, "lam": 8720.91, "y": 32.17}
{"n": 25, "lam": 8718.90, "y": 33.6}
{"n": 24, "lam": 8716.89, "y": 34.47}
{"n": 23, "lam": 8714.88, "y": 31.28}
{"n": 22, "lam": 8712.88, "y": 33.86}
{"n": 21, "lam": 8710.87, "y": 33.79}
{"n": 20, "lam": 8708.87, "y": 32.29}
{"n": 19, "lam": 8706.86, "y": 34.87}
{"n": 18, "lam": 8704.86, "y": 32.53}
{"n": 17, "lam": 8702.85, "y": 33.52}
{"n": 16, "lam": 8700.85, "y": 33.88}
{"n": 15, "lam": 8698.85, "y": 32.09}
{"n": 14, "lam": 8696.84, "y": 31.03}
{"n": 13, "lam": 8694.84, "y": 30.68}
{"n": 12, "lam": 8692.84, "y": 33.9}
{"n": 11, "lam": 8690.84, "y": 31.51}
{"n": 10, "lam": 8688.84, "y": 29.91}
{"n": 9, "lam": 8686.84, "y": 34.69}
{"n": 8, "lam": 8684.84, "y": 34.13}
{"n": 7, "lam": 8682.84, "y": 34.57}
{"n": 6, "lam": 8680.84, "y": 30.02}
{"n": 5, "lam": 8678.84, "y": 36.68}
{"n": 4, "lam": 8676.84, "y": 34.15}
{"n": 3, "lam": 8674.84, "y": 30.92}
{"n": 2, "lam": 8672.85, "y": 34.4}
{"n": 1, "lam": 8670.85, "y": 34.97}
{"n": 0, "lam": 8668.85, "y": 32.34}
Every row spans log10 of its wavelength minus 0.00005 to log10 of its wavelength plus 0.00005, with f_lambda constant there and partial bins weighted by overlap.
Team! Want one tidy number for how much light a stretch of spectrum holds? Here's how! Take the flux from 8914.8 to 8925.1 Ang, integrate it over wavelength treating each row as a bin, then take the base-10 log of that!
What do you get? 2.53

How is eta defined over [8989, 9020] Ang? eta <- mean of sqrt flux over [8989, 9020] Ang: 5.829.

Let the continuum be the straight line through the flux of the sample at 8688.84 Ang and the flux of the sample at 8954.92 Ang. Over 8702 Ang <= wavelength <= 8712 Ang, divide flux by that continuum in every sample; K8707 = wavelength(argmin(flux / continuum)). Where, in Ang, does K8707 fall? 8708.87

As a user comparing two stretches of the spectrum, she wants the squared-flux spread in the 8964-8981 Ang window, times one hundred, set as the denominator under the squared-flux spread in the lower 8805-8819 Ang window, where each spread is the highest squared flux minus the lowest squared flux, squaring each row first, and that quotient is 0.021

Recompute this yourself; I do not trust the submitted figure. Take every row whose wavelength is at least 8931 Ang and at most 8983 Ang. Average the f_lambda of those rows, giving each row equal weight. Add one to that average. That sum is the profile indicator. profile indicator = 34.7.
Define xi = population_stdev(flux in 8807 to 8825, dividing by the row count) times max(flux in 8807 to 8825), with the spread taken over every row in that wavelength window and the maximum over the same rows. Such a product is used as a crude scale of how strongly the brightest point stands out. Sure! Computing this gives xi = 92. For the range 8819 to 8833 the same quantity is 78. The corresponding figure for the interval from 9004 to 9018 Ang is 45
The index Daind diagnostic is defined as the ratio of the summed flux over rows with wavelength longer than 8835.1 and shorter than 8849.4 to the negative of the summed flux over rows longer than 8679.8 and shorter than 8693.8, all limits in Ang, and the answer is -1.03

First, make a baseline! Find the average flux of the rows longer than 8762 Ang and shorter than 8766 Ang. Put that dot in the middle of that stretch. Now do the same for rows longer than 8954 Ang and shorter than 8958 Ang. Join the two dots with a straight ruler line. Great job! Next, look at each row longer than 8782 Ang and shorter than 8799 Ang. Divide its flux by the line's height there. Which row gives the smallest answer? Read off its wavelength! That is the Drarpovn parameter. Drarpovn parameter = 8795.52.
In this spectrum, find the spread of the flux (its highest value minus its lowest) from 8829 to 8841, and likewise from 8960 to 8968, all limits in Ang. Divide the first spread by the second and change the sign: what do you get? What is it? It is -0.4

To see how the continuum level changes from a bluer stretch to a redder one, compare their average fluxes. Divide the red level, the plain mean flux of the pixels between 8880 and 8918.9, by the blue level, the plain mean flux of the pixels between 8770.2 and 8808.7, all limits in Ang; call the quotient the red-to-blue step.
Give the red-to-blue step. 1.00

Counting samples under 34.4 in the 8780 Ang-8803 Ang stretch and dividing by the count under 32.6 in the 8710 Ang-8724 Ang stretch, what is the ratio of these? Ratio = 3.3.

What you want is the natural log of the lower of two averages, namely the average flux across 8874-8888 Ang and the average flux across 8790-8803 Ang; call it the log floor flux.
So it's 3.51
